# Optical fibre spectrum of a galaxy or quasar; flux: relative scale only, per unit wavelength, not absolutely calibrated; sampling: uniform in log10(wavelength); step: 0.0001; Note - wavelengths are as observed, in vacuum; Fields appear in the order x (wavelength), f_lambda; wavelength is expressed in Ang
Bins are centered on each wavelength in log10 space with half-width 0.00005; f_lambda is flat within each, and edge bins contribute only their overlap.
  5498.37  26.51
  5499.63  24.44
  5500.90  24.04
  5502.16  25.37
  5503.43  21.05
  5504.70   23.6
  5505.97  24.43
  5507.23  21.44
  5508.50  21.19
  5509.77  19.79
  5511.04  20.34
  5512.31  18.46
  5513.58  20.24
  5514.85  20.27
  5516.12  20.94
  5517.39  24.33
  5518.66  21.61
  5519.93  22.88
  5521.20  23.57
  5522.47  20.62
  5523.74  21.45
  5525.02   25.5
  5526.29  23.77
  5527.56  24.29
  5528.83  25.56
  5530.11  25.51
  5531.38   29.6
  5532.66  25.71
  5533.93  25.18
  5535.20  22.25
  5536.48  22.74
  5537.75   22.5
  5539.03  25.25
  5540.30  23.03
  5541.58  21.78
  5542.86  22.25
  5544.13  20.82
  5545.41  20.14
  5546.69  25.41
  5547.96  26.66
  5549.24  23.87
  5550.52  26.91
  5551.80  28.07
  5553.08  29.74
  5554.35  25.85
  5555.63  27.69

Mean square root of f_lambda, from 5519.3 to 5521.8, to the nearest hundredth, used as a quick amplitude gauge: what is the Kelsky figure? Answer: 4.82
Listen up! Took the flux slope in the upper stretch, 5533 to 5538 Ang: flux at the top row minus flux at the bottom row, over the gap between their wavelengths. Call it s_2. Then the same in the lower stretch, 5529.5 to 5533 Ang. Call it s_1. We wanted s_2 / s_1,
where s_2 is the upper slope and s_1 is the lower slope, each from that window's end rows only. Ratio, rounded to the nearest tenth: -8.9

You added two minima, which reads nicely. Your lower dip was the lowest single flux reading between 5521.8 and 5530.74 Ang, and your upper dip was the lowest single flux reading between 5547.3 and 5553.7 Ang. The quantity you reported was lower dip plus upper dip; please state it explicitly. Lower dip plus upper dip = 44.5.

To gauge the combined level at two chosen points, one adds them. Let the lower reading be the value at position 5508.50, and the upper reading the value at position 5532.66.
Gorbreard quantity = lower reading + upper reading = 46.9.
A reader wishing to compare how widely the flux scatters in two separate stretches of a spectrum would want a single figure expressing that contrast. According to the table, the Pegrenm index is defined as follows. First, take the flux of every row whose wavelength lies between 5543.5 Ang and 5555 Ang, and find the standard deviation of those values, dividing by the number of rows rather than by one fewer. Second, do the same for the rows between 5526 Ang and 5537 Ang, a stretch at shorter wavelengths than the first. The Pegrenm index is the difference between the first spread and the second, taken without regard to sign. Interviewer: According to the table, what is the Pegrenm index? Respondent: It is 1.0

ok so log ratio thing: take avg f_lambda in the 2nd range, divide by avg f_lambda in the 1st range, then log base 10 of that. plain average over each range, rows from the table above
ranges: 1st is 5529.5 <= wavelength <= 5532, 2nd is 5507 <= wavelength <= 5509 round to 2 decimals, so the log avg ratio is -0.11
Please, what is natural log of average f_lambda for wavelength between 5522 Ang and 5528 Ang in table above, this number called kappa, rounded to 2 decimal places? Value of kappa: 3.14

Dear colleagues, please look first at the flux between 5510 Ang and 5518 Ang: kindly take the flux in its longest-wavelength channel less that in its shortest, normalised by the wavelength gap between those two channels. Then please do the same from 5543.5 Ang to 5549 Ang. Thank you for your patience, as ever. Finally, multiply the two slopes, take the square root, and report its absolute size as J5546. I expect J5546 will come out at 0.98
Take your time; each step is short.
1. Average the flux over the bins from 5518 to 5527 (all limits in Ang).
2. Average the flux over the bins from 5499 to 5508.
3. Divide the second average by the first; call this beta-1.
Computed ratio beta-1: 1.03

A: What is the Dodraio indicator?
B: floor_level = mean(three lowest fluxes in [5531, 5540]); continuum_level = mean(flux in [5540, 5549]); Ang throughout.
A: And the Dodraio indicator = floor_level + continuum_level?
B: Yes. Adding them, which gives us 45.4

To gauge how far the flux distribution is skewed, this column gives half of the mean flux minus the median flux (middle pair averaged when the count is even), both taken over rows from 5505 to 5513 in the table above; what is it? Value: 0.1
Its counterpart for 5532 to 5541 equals 0.4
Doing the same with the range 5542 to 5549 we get 0.4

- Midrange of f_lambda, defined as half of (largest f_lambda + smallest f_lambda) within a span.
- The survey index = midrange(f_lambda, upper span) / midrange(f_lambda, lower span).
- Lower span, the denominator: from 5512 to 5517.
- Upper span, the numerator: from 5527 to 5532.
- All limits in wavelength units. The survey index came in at 1.37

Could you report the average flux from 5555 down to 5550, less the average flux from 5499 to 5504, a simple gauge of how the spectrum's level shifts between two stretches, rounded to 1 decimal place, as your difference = 3.9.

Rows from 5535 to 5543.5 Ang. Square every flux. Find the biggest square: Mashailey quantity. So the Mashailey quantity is 638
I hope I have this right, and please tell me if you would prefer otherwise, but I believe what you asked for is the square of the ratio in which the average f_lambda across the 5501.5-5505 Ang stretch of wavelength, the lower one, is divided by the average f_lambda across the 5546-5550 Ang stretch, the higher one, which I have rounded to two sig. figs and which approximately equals 0.85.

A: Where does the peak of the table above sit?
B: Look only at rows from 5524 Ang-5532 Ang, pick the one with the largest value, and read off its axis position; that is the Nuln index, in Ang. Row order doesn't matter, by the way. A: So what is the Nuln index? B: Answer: 5531.38 Ang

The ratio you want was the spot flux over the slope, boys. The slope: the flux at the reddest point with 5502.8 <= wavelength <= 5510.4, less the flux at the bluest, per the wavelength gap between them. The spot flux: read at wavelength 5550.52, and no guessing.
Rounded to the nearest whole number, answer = -135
